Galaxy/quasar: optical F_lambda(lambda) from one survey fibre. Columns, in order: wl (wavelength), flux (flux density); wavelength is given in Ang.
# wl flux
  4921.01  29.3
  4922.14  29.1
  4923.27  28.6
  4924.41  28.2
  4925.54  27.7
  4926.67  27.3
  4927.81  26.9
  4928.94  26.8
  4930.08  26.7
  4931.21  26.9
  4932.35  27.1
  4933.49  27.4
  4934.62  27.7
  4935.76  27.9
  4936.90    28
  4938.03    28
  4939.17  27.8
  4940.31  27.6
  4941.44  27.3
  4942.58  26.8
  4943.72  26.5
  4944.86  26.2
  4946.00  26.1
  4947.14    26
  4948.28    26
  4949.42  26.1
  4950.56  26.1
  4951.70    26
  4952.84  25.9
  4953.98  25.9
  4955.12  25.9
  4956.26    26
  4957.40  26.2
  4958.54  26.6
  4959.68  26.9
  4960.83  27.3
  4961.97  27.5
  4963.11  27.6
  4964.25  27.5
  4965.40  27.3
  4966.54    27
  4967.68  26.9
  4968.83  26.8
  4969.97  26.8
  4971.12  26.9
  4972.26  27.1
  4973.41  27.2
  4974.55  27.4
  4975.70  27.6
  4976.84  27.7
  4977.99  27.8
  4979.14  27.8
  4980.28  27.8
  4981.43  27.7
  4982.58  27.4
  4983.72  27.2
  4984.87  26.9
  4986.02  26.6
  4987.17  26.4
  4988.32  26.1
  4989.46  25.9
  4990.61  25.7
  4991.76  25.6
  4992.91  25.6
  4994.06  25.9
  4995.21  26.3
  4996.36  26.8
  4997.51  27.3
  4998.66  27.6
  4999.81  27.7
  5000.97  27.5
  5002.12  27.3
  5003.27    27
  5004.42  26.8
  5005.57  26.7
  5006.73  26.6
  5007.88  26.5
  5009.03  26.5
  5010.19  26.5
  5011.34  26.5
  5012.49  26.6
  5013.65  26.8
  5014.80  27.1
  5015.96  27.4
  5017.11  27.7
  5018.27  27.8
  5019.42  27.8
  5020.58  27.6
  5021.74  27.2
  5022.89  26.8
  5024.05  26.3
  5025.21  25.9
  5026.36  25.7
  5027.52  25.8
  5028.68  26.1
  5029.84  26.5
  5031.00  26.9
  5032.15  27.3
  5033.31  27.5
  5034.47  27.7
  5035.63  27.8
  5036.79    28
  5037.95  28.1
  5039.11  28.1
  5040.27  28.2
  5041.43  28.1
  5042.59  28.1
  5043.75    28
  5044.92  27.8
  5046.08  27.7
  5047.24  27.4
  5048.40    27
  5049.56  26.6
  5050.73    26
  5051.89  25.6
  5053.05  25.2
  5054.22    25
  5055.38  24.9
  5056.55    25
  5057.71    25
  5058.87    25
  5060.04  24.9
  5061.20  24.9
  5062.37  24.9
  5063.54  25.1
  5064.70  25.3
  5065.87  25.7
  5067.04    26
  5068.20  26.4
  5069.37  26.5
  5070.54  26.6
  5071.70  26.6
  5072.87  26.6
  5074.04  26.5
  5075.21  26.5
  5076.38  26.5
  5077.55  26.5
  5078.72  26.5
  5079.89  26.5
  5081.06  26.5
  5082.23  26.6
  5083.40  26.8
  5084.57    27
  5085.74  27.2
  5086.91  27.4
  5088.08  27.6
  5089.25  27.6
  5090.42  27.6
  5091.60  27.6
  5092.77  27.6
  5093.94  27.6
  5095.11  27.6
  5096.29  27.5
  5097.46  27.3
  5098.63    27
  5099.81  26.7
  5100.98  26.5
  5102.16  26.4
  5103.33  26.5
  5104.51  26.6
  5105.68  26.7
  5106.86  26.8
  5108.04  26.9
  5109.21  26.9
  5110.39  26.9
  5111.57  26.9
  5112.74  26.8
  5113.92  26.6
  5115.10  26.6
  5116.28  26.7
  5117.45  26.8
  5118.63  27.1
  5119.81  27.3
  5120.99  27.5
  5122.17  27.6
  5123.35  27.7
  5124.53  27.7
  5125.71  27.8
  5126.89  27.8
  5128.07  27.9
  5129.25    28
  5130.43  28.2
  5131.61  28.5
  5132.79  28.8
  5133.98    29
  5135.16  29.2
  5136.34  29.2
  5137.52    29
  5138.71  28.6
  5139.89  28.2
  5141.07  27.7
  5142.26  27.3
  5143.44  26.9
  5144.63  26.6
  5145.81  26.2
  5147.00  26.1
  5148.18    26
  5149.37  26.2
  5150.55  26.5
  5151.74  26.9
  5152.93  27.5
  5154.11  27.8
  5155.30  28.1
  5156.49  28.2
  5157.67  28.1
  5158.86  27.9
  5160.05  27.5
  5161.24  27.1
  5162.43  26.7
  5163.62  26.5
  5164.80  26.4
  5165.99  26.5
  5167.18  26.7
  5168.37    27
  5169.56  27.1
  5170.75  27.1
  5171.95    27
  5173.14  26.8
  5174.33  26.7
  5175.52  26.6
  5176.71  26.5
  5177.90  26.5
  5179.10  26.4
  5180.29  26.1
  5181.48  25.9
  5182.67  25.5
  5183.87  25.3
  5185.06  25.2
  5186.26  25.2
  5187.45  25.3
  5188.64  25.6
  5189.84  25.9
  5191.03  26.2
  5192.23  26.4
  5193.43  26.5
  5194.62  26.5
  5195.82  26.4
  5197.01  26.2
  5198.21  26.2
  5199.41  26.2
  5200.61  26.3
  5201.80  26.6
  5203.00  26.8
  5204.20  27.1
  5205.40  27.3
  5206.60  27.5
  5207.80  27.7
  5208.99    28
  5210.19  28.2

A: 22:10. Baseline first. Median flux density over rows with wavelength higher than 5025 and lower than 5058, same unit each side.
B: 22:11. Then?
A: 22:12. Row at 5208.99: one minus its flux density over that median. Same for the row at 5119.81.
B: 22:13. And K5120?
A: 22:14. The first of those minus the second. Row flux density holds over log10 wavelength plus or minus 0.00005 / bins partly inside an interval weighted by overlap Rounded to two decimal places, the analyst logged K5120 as -0.03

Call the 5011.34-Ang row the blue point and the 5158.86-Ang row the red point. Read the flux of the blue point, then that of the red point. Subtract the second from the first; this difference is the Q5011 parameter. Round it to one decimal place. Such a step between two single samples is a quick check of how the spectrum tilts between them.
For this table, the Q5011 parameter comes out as -1.4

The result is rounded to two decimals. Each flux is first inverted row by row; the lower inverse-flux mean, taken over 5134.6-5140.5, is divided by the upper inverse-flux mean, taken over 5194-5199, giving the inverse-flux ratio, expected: 0.91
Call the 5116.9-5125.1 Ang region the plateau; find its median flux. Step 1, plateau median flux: 27.5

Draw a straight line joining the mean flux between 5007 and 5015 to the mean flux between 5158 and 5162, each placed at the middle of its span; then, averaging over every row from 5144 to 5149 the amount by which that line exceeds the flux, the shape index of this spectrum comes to 1.2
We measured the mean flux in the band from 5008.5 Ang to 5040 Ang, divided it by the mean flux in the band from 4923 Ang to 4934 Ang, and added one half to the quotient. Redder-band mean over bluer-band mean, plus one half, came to 1.49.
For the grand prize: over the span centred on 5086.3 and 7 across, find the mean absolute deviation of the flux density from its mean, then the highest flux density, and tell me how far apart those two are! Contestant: 27.3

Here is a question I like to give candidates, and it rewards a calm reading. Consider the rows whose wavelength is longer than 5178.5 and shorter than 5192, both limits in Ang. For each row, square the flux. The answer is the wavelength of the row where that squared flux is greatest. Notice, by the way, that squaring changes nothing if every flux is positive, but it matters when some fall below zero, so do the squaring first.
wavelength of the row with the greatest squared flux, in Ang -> 5179.10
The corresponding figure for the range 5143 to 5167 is 5156.49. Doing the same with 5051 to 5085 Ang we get 5084.57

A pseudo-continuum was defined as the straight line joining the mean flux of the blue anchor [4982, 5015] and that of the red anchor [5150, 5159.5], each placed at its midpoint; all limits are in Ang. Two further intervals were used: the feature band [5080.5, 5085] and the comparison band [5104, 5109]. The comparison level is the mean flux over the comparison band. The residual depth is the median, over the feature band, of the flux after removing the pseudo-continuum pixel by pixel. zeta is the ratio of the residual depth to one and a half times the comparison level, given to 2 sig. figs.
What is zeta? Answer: -0.012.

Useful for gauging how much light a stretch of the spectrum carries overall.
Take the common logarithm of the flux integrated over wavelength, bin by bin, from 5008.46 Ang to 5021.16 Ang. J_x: 2.54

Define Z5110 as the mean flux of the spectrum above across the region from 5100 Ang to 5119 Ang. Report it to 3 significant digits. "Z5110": 26.7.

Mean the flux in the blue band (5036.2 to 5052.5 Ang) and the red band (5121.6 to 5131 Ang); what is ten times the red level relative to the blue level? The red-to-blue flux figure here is 10.13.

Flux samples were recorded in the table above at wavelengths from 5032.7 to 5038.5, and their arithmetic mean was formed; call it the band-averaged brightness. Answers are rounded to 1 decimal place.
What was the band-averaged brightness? 27.8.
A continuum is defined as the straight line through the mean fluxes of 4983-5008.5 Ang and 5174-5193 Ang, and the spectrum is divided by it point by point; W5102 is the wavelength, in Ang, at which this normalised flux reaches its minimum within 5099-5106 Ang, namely 5102.16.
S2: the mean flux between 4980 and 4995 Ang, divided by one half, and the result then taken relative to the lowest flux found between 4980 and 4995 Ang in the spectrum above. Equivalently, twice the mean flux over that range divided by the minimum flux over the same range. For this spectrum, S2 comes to 2.07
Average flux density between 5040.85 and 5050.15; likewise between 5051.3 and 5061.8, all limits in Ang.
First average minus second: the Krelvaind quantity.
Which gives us 2.5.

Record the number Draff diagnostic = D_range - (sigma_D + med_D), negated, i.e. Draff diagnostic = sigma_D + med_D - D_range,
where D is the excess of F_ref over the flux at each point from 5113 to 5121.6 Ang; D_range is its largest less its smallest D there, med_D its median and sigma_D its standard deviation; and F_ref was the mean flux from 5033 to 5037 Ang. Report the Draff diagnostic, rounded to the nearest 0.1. 0.4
